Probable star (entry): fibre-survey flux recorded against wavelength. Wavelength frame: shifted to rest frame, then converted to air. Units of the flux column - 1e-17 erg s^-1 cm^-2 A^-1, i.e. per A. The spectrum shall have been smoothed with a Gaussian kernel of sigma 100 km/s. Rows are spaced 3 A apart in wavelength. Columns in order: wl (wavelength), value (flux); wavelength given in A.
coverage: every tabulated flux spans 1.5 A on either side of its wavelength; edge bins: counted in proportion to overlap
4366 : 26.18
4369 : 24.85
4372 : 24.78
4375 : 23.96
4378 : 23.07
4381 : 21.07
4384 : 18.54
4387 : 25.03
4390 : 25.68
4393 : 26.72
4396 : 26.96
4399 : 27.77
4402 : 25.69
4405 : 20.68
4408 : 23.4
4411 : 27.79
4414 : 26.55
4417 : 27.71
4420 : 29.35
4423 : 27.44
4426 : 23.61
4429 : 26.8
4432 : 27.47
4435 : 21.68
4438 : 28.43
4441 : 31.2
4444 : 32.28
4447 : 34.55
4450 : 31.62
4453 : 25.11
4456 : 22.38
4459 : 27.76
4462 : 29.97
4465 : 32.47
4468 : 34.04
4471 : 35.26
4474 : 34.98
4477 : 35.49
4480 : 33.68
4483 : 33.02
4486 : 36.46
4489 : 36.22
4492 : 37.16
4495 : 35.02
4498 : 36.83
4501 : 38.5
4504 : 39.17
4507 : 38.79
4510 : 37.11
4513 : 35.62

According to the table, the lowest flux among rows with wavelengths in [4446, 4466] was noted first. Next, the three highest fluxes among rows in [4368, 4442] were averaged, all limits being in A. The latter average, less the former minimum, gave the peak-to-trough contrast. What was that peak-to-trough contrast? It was 7.3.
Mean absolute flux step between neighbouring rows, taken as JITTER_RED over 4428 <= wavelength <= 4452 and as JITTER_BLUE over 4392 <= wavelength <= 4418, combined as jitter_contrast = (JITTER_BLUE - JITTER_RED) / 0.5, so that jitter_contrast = -2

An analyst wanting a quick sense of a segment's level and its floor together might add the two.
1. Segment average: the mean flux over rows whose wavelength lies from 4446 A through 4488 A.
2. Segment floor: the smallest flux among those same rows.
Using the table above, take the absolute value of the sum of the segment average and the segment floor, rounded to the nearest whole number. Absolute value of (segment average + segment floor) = 54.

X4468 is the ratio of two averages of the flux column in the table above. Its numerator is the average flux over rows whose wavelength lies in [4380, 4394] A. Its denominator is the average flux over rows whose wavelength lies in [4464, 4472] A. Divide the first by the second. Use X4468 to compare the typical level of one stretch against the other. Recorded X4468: 0.69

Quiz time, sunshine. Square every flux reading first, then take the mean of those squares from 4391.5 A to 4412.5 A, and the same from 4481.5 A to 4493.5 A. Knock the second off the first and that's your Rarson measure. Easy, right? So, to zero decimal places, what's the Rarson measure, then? -618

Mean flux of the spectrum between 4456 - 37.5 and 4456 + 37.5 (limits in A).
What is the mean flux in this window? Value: 31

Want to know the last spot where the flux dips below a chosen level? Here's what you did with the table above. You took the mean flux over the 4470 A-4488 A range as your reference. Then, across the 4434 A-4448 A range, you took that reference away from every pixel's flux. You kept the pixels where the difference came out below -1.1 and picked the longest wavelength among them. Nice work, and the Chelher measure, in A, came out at 4444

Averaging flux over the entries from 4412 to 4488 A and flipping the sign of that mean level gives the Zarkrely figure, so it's -30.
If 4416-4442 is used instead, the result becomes -27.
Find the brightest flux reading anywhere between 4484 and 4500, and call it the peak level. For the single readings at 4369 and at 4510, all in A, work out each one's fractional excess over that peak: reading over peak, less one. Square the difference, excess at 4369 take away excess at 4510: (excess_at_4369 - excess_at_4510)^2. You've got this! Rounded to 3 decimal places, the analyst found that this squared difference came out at 0.109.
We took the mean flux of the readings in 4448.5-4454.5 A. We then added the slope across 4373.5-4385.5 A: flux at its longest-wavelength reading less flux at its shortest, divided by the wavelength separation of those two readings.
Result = 28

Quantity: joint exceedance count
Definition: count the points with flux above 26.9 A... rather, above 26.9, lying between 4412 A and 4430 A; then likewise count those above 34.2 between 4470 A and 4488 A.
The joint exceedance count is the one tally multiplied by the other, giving 12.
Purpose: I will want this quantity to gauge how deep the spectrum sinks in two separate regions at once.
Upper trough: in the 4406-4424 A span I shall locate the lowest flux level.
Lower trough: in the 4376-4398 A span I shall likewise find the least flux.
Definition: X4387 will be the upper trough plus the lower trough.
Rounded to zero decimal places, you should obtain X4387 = 42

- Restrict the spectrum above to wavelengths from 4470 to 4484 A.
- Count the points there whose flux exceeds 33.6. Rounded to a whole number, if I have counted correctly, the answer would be 4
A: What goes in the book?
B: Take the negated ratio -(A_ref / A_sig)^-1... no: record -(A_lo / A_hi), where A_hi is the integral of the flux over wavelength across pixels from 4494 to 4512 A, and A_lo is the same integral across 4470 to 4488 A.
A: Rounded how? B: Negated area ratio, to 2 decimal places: -0.93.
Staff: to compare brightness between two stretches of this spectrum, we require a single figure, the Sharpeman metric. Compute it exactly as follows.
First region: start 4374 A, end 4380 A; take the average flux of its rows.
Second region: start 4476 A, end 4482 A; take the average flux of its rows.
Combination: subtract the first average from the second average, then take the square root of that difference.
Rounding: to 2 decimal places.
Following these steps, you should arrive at 3.33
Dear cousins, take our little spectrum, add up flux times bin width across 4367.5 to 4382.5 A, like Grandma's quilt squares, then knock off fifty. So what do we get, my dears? 303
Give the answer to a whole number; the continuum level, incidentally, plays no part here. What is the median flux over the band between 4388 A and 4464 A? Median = 27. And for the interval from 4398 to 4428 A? 27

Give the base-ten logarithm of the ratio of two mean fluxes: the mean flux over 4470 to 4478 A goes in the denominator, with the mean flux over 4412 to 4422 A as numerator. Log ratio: -0.102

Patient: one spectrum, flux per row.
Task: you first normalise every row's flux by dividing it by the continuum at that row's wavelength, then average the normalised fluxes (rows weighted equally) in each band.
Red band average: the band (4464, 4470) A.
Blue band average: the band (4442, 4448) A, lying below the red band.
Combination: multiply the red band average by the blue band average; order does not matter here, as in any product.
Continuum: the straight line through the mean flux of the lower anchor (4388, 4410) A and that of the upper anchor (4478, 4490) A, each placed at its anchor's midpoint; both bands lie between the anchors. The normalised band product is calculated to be 1.11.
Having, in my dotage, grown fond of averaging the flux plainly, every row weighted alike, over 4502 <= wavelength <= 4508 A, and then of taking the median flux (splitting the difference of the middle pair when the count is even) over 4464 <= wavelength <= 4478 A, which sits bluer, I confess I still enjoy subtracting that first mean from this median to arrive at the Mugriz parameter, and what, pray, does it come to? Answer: -4.0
